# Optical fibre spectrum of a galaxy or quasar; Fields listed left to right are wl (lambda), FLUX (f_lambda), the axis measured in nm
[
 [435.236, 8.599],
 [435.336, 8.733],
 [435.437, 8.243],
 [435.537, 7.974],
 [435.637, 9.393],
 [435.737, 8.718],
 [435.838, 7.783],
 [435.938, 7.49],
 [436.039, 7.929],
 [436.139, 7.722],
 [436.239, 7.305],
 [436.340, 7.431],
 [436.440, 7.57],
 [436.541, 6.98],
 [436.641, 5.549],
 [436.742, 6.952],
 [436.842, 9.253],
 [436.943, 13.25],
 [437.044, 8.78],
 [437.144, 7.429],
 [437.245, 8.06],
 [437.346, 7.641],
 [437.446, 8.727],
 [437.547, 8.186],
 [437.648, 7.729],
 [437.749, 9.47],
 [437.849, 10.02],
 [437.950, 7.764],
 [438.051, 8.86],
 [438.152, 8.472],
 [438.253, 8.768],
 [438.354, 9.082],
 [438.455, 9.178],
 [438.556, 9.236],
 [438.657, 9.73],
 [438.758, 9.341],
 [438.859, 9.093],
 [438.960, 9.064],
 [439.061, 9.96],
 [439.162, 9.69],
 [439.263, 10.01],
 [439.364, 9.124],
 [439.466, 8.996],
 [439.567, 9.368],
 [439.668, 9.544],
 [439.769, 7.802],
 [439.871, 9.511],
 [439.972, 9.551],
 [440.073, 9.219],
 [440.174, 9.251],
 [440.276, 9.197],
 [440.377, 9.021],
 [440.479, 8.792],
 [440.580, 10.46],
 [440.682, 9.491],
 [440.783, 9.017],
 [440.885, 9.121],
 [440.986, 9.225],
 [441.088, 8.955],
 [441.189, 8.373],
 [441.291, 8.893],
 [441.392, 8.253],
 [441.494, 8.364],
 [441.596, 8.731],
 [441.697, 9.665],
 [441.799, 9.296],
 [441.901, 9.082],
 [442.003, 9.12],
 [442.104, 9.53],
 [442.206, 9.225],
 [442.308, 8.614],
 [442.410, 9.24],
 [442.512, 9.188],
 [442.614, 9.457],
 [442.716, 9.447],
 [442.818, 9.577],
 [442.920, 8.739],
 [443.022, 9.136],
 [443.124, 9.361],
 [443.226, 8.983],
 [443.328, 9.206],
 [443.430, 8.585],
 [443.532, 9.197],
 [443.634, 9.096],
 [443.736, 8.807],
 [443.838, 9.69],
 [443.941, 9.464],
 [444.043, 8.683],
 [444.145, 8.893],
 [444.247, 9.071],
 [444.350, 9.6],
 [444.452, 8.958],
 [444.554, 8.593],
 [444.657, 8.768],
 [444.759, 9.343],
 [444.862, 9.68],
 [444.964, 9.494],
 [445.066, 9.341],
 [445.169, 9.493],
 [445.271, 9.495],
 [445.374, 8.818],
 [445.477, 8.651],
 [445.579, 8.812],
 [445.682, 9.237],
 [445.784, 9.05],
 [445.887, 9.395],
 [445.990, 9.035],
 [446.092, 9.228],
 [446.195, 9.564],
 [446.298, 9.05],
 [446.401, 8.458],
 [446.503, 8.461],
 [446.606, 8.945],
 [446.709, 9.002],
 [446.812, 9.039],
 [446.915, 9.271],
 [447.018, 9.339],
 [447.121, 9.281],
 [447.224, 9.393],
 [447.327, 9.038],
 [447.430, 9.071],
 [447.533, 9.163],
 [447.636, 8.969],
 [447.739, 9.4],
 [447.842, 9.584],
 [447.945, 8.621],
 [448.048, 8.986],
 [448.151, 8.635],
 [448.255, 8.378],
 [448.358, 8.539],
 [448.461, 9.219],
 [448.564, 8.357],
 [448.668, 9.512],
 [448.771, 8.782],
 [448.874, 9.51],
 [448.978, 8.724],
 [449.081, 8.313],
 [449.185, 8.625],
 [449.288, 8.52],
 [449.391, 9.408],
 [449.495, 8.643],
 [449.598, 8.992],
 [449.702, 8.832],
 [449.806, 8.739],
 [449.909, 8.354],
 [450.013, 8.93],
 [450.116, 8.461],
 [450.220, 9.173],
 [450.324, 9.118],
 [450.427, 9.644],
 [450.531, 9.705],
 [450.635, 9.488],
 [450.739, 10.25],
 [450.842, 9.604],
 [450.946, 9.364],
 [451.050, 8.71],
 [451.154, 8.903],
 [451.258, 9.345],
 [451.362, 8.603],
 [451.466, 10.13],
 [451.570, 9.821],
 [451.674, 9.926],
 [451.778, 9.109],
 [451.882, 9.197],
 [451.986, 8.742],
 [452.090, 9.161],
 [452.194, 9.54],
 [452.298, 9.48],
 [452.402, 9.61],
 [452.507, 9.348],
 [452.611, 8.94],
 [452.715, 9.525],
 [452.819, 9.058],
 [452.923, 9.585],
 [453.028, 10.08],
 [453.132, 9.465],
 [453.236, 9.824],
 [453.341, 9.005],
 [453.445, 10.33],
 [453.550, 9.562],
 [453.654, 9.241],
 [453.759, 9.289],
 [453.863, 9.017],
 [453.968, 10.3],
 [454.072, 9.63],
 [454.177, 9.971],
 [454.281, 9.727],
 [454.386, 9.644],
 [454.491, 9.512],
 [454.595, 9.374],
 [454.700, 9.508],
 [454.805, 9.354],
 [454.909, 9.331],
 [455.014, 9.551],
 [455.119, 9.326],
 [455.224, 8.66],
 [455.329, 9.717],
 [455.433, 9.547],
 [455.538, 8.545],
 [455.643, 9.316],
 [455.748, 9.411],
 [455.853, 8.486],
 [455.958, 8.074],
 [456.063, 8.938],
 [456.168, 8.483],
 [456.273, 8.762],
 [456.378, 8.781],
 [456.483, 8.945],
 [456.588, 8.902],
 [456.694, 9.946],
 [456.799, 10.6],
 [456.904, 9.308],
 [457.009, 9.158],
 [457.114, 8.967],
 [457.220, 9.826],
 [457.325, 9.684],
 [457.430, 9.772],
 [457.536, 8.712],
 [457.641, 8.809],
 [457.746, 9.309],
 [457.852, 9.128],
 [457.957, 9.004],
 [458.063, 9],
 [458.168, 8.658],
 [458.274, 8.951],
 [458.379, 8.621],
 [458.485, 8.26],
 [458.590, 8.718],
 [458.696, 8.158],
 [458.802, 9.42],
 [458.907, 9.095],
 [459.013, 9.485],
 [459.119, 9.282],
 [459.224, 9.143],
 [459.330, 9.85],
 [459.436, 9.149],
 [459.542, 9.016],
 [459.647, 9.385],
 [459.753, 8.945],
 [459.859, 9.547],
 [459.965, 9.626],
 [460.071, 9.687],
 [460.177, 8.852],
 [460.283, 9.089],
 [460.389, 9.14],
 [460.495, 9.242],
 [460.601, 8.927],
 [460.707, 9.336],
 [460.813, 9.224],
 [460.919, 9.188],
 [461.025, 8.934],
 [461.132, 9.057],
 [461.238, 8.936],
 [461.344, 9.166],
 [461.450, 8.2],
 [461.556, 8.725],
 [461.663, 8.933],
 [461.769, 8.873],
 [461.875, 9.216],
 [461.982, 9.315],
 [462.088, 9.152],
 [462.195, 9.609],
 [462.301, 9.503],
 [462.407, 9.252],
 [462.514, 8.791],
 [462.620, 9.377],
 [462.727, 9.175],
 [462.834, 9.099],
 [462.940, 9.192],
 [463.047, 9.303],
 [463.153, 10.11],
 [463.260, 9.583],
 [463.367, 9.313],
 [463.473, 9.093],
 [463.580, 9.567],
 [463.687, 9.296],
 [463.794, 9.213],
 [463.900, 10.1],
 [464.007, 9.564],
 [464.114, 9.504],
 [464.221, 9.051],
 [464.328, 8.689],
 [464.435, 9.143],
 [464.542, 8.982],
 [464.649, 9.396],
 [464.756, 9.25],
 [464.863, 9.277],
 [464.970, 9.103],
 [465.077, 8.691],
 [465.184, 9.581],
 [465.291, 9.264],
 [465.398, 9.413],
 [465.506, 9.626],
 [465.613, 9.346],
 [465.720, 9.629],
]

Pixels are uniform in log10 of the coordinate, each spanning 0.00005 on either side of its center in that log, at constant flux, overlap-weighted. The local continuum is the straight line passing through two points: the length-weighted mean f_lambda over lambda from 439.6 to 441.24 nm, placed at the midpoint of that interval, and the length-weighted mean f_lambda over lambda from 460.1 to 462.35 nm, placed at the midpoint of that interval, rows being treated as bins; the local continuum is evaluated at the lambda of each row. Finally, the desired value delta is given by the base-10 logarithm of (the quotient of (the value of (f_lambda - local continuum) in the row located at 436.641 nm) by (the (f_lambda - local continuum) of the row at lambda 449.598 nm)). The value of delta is 1.4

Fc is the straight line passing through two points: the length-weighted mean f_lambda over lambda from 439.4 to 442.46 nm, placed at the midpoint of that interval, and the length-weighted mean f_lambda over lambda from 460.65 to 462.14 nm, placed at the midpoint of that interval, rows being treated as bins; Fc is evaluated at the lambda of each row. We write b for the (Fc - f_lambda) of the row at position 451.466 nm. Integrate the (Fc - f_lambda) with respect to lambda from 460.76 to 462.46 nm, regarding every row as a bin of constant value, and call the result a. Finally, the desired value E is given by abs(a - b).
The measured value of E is 0.97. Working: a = -0.1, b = -1.07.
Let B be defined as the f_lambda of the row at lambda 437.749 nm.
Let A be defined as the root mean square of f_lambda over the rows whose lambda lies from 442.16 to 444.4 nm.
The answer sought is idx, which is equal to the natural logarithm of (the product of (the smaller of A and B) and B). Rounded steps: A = 9.15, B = 9.47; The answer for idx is 4.46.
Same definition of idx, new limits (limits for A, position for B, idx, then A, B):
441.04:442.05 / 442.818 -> 4.44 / 8.88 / 9.577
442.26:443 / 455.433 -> 4.47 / 9.19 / 9.547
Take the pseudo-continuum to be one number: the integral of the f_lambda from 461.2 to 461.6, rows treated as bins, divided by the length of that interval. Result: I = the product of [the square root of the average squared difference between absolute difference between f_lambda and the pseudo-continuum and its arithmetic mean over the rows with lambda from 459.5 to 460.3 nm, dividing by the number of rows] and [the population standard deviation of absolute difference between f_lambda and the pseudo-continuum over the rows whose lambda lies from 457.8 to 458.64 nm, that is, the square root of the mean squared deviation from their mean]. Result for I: 0.04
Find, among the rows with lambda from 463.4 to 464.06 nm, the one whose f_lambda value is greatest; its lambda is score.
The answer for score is 463.900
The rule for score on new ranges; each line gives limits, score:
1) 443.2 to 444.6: 443.838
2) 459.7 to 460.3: 460.071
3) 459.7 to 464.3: 463.153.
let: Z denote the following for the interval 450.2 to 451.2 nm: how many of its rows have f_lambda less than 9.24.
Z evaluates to 4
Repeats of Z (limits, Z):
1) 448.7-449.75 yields 8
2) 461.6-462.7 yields 5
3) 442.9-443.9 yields 8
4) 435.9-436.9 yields 9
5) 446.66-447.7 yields 6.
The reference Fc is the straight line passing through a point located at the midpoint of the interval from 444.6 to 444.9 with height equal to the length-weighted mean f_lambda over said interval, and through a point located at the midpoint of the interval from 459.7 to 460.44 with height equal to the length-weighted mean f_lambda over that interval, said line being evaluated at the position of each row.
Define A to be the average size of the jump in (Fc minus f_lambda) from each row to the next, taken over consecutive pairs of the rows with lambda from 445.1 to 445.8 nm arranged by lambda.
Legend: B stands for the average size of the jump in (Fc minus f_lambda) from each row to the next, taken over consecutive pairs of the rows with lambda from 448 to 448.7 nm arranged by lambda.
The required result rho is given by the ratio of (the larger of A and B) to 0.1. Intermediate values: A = 0.27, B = 0.58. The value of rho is 5.8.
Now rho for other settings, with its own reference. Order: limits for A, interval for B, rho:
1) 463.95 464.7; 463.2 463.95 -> 3.7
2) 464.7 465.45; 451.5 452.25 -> 3.8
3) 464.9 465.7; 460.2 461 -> 3.8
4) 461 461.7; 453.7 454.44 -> 4.8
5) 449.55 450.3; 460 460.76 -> 4.0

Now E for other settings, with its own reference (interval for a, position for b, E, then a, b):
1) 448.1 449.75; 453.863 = 0.39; 0.4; 0.03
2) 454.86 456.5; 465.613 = 0.42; 0.1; -0.34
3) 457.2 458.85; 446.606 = 0.05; 0.1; 0.13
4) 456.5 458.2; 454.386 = 0.15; -0.5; -0.60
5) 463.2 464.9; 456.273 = 0.80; -0.5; 0.28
